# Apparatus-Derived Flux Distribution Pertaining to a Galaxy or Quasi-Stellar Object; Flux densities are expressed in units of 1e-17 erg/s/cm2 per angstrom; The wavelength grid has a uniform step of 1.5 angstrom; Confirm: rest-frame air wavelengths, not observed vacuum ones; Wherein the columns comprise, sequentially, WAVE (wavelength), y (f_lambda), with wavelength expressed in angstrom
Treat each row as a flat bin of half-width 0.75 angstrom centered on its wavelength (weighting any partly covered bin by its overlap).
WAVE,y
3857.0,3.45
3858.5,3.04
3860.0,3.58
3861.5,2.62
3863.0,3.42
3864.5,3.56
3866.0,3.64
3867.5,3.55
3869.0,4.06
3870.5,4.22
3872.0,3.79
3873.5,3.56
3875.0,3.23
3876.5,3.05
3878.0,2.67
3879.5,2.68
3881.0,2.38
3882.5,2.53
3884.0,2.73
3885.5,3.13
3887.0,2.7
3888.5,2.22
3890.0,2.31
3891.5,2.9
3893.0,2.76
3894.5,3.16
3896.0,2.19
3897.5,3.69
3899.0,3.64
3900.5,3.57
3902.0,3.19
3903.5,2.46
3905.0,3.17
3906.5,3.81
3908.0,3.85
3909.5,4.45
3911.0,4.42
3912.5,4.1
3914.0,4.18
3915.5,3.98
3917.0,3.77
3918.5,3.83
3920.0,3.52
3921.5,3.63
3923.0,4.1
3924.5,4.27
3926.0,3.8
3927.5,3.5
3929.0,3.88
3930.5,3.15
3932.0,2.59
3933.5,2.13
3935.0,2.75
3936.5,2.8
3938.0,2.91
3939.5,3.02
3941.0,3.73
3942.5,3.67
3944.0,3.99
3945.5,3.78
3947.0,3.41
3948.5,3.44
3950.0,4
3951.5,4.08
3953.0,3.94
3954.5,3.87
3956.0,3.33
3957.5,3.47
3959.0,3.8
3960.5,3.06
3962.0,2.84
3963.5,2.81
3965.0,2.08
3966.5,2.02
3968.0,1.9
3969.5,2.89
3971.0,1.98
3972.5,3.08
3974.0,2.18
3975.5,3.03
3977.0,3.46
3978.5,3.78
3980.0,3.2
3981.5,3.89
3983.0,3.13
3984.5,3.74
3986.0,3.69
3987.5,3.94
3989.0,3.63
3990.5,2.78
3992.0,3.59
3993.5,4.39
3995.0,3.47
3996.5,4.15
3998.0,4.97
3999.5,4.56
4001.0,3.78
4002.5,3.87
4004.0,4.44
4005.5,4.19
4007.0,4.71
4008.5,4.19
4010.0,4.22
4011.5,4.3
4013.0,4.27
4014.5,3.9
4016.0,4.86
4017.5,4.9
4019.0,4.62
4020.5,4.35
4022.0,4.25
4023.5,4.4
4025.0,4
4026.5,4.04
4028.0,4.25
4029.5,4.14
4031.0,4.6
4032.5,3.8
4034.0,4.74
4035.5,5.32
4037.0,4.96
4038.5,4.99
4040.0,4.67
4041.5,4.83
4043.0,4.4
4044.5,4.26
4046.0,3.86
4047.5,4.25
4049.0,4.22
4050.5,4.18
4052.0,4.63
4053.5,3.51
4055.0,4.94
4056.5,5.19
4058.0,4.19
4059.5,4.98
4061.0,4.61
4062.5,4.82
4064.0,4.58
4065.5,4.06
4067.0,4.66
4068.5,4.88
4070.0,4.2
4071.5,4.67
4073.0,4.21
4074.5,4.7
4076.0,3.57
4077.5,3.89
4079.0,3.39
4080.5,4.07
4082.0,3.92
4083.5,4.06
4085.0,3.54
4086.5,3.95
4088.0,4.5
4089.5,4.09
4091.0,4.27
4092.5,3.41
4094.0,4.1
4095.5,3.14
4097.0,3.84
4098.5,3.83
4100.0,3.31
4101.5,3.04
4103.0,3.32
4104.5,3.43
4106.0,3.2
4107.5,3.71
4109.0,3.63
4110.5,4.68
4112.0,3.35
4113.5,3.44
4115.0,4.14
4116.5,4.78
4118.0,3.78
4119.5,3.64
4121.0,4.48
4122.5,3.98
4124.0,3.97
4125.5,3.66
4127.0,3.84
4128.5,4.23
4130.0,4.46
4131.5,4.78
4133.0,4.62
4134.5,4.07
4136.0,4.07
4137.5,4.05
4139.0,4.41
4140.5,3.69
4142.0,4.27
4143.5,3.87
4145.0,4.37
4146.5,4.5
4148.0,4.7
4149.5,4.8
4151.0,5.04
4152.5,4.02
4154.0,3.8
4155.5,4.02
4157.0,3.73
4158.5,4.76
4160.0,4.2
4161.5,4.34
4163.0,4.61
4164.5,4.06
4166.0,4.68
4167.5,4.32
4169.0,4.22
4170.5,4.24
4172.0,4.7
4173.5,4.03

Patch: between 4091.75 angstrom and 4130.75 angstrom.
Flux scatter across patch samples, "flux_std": 0.47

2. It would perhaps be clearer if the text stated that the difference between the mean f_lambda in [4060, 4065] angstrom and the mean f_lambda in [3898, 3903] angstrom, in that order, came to 1.2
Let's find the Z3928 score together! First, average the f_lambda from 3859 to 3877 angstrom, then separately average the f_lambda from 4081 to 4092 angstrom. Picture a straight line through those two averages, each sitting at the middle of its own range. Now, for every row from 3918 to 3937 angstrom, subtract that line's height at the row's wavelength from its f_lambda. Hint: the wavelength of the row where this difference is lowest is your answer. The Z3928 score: 3933.5 angstrom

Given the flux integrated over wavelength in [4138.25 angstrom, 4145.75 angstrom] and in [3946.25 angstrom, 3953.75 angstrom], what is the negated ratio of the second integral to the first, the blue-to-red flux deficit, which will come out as -0.92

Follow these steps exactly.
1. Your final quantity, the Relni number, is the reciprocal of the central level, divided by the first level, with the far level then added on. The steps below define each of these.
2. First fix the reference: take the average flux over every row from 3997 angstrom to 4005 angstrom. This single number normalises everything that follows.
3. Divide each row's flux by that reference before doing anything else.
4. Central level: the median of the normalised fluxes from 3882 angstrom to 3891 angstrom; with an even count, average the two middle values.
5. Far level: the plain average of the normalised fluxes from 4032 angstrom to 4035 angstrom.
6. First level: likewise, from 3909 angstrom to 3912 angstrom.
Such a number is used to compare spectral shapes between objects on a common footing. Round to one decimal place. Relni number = 2.6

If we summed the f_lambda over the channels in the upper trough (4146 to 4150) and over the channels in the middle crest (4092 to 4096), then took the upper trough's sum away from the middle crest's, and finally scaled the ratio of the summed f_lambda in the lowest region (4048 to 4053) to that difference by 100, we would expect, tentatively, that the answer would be -389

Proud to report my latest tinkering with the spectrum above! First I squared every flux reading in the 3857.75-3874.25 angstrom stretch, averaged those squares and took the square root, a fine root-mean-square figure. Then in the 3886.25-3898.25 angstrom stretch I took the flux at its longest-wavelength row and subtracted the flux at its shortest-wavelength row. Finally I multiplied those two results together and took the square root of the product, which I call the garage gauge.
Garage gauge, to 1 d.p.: 1.9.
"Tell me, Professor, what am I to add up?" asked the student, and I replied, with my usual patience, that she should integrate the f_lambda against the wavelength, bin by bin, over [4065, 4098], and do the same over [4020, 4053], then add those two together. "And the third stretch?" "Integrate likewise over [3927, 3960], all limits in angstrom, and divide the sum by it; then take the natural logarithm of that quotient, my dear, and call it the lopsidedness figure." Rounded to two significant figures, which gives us 0.91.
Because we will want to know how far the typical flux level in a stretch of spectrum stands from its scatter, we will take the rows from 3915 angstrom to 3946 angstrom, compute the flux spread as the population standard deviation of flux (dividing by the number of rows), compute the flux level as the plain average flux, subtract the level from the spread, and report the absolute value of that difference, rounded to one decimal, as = 2.9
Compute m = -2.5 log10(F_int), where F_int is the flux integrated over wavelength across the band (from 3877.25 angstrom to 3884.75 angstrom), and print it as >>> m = -3.2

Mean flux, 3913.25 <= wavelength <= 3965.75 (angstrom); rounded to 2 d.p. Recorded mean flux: 3.46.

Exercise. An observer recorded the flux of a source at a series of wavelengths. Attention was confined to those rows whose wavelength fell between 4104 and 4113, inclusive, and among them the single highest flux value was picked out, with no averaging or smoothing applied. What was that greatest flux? 4.68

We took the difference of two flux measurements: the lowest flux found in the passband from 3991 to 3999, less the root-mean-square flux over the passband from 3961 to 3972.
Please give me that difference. 1.1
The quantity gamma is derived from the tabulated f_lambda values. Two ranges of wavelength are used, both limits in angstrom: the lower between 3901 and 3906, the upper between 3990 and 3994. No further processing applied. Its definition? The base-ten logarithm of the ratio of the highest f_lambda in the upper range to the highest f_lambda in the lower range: 0.14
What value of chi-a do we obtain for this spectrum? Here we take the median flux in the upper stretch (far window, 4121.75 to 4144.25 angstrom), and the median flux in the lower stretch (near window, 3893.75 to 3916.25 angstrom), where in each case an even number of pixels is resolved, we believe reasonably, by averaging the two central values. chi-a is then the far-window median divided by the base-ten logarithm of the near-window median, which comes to 7.2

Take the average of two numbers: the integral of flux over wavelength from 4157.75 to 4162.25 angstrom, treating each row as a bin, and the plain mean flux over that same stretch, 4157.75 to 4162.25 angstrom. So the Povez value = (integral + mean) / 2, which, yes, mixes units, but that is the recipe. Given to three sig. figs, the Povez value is 12.2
